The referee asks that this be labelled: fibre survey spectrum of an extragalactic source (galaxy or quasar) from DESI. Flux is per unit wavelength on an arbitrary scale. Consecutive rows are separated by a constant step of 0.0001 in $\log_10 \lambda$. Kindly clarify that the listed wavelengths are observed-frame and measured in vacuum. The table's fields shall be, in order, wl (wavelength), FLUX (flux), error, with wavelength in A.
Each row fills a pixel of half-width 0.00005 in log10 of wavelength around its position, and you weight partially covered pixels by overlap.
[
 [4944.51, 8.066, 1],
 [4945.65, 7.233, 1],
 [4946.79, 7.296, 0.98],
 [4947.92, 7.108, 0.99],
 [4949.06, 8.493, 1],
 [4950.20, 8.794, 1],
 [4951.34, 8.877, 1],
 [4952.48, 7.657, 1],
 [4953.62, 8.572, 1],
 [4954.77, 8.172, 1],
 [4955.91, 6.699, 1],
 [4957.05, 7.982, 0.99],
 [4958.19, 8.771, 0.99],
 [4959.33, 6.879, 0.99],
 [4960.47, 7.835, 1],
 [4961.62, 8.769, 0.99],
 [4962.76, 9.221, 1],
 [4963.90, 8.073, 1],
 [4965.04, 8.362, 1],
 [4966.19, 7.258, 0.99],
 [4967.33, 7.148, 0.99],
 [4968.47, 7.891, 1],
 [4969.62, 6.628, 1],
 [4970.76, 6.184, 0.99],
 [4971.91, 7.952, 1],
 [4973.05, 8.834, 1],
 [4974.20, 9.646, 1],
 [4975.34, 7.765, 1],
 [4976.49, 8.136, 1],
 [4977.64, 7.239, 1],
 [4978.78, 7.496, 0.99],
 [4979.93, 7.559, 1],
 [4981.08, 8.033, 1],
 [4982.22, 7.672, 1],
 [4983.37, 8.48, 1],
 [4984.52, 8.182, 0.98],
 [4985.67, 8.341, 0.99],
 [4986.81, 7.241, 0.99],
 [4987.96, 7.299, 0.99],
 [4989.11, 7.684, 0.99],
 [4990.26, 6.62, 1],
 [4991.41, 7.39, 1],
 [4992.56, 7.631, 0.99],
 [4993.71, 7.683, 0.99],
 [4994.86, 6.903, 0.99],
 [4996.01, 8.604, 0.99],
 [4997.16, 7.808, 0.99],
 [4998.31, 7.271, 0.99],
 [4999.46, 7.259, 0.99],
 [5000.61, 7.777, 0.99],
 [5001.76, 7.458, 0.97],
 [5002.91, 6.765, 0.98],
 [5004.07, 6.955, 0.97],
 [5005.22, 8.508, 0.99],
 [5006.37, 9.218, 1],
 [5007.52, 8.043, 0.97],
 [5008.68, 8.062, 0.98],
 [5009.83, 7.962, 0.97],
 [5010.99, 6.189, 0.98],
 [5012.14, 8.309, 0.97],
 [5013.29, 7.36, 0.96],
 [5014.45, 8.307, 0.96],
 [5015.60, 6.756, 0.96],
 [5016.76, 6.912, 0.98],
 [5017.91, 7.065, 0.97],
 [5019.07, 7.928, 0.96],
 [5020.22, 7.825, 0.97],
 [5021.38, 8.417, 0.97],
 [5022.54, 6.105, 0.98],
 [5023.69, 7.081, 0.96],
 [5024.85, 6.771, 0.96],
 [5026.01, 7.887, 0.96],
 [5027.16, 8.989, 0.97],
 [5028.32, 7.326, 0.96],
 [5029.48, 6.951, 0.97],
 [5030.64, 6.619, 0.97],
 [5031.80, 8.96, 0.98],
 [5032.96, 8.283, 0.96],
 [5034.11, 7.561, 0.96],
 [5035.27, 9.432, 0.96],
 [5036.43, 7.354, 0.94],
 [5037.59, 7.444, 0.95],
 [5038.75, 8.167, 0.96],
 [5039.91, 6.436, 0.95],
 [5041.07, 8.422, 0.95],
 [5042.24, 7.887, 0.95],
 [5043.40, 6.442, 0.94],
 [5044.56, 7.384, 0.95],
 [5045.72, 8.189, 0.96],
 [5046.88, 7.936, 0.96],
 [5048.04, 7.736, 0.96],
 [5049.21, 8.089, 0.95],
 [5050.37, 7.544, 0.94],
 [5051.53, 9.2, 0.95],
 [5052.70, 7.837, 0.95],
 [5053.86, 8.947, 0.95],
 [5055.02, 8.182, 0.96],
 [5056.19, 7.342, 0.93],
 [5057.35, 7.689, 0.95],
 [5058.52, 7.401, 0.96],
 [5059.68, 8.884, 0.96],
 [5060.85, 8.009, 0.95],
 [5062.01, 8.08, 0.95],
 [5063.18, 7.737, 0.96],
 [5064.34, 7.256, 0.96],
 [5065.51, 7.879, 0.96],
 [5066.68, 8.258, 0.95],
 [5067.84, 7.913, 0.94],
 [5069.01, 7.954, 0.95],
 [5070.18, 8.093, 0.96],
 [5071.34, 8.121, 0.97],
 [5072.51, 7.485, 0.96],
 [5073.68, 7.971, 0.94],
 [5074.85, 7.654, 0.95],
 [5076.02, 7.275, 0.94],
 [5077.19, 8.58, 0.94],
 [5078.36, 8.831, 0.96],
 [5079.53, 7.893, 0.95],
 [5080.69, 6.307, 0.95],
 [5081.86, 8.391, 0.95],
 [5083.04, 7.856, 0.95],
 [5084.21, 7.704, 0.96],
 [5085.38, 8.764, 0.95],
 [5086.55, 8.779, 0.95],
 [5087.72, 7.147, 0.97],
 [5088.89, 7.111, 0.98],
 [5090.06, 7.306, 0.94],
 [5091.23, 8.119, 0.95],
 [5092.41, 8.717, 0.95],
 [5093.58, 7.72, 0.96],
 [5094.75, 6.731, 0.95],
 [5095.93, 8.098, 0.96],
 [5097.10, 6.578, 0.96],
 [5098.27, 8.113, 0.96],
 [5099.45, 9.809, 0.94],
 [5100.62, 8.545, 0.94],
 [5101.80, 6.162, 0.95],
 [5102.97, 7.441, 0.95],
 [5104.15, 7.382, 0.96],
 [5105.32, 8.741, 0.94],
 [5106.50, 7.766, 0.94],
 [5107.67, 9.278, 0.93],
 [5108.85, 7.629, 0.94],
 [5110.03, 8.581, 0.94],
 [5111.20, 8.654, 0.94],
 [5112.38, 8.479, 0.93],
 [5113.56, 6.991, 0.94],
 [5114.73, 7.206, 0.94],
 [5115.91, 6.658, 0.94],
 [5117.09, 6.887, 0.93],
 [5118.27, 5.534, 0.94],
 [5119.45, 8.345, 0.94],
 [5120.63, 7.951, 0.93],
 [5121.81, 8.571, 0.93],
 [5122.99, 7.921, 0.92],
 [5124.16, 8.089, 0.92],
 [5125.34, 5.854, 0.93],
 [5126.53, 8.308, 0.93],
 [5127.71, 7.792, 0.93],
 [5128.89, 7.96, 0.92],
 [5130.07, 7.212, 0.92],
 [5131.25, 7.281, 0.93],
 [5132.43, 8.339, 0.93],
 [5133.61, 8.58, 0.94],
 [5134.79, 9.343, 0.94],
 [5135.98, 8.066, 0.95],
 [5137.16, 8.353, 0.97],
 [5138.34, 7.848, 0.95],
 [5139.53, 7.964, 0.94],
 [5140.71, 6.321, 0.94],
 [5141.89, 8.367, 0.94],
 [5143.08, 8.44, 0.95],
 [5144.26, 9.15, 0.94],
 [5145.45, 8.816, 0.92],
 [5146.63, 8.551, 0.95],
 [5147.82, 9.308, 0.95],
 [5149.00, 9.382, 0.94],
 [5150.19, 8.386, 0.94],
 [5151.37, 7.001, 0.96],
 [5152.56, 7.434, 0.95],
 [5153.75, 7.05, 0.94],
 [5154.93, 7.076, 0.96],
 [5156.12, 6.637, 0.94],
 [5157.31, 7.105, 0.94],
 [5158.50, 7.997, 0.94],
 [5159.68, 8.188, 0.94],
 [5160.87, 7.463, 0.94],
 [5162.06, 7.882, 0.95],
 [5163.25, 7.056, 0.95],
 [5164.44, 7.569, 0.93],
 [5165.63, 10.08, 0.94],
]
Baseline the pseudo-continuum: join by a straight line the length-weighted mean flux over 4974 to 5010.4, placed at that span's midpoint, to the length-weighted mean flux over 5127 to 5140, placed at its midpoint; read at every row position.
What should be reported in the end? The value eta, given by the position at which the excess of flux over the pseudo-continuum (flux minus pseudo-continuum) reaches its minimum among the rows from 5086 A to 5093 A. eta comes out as 5088.89 A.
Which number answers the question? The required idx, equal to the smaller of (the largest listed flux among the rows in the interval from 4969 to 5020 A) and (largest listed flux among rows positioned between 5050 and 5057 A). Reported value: 9.2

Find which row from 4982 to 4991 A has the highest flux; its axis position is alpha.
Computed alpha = 4983.37 A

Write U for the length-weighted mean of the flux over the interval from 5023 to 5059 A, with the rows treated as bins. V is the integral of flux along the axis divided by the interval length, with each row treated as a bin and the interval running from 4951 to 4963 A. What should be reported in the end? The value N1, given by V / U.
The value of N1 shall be 1.04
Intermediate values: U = 7.786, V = 8.08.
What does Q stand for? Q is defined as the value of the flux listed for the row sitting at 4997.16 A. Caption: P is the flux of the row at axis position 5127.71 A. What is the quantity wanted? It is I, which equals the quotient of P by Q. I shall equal 1.00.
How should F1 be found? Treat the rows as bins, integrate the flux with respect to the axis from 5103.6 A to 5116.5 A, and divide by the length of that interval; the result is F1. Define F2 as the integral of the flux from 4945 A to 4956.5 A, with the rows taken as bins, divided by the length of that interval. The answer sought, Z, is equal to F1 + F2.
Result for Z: 15.8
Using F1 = 7.9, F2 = 7.89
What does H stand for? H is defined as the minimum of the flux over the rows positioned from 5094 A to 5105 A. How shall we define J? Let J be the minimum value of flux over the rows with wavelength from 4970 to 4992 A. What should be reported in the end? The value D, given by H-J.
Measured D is 0.0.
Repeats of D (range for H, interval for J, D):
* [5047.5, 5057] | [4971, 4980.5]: 0.1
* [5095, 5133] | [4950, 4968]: -1.2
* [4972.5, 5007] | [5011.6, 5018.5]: -0.1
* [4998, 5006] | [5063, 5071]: -0.5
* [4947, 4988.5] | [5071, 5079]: -1.1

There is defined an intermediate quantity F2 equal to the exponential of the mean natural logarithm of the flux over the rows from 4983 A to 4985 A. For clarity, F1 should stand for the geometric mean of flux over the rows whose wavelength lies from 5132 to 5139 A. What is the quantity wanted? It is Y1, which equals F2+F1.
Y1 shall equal 16.7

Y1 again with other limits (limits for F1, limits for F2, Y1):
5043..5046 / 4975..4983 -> 15.0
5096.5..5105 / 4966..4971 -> 14.6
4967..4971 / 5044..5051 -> 14.7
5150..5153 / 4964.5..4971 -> 14.8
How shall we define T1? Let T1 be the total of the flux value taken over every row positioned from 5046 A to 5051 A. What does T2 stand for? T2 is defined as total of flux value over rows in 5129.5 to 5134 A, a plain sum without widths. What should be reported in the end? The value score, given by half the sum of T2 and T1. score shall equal 31.4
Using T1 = 31.3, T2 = 31.4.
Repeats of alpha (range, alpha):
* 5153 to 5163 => 5159.68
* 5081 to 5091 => 5086.55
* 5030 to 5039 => 5035.27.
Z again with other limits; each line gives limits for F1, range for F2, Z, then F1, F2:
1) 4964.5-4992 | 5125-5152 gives 15.8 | 7.7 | 8.13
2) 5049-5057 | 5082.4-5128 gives 15.9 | 8.2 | 7.78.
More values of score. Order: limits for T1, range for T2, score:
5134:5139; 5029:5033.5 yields 32.2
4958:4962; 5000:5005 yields 30.6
